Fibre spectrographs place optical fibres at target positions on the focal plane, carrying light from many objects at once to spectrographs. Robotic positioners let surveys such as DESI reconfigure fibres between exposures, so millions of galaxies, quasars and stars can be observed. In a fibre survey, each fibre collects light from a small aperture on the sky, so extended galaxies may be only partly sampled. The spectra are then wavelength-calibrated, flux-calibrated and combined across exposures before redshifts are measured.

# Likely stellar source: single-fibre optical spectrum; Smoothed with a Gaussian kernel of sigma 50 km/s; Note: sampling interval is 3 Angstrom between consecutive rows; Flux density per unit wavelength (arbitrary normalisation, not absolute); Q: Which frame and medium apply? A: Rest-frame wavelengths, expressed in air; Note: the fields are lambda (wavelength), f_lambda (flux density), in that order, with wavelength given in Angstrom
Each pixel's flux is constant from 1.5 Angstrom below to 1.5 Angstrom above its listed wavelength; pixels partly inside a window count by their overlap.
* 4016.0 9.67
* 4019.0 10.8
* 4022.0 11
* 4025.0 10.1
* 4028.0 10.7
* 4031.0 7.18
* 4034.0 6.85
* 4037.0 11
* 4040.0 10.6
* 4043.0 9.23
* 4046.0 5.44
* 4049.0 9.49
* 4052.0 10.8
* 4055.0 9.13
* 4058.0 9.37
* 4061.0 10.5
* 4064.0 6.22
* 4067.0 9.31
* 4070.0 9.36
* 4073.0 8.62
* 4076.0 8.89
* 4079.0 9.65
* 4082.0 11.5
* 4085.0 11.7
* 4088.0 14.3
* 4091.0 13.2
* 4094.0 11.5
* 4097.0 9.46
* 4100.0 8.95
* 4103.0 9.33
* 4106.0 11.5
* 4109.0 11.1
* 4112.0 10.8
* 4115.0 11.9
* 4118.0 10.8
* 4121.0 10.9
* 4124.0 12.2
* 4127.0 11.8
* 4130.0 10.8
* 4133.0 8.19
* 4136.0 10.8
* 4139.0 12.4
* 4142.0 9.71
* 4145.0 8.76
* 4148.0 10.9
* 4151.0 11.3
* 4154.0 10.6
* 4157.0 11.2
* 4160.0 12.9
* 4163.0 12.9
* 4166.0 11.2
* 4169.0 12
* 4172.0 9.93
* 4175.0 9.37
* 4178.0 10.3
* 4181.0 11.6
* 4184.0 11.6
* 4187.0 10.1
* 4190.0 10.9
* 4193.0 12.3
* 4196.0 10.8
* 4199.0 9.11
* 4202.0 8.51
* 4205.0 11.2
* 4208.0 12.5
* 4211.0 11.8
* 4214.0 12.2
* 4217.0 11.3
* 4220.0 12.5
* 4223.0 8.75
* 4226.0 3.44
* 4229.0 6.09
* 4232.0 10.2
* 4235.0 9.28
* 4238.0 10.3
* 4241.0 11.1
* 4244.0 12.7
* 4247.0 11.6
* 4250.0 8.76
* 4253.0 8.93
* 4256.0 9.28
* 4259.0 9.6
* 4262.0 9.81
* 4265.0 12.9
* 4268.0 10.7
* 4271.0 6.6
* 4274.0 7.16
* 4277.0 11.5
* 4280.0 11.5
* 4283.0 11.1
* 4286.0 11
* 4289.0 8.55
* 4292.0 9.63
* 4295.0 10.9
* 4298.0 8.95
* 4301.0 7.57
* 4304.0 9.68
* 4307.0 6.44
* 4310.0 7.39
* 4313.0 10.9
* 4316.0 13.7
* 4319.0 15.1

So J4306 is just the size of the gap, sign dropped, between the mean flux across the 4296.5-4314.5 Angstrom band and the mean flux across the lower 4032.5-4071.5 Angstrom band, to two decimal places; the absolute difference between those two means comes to 0.53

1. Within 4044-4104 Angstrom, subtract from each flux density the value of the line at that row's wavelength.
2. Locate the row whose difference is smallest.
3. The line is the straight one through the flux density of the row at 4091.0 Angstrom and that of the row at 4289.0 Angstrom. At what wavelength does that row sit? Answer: 4046.0 Angstrom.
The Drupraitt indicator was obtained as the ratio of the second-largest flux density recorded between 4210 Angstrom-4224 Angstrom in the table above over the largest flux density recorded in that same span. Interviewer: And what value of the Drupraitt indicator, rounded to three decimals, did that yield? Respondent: 0.976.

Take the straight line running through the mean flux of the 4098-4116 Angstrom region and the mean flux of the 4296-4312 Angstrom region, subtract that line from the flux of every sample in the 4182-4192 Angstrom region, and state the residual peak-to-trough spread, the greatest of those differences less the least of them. 1.5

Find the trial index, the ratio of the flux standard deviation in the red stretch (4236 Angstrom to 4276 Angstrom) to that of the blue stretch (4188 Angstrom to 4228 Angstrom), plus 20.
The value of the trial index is 20.8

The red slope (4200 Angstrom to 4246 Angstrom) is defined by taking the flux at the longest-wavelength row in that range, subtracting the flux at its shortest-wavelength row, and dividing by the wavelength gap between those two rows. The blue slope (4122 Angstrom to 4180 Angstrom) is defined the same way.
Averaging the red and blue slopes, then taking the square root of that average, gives 0.18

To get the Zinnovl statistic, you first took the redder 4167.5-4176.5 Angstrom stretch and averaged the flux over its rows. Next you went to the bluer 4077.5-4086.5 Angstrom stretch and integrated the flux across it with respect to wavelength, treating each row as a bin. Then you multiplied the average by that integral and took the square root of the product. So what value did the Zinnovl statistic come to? 32.1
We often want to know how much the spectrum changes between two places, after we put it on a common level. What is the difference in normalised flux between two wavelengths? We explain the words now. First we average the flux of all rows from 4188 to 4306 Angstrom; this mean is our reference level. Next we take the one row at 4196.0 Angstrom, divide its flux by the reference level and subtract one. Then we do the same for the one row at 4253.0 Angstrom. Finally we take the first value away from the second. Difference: -0.19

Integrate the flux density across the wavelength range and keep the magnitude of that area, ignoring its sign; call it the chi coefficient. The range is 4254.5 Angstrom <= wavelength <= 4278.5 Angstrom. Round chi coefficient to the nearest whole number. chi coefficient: 233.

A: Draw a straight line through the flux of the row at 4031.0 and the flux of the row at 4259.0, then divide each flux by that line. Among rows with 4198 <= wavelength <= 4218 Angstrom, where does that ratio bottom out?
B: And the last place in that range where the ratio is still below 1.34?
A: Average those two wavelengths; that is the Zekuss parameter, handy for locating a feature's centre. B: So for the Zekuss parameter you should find 4209.5 Angstrom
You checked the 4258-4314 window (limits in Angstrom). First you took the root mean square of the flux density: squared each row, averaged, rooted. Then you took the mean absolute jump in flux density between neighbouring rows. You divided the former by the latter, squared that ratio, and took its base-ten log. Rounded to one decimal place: 1.5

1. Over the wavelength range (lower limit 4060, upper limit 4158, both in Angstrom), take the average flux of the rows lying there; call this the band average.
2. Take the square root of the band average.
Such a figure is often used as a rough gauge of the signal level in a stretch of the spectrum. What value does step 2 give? 3.25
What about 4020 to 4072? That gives 3.03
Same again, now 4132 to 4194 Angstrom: 3.30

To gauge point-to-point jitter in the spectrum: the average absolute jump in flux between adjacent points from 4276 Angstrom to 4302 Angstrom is 1.08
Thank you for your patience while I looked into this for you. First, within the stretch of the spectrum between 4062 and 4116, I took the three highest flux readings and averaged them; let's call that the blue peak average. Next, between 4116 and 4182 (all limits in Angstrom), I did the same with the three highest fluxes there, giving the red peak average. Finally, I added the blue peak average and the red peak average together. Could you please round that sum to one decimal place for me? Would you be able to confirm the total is 25.9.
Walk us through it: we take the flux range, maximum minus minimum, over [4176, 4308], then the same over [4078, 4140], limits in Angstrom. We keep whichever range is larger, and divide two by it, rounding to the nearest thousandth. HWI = 0.211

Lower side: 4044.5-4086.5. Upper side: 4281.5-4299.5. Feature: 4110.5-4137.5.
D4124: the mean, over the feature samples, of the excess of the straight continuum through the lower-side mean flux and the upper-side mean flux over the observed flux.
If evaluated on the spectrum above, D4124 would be -1.43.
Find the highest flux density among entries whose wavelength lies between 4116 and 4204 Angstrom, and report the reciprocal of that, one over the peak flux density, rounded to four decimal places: 0.0775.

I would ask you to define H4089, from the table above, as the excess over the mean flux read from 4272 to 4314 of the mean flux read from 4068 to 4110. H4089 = 1.2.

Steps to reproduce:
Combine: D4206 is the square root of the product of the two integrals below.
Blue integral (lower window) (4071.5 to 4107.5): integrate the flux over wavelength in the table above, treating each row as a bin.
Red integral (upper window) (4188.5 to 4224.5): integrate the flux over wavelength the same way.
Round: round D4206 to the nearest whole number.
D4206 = 391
